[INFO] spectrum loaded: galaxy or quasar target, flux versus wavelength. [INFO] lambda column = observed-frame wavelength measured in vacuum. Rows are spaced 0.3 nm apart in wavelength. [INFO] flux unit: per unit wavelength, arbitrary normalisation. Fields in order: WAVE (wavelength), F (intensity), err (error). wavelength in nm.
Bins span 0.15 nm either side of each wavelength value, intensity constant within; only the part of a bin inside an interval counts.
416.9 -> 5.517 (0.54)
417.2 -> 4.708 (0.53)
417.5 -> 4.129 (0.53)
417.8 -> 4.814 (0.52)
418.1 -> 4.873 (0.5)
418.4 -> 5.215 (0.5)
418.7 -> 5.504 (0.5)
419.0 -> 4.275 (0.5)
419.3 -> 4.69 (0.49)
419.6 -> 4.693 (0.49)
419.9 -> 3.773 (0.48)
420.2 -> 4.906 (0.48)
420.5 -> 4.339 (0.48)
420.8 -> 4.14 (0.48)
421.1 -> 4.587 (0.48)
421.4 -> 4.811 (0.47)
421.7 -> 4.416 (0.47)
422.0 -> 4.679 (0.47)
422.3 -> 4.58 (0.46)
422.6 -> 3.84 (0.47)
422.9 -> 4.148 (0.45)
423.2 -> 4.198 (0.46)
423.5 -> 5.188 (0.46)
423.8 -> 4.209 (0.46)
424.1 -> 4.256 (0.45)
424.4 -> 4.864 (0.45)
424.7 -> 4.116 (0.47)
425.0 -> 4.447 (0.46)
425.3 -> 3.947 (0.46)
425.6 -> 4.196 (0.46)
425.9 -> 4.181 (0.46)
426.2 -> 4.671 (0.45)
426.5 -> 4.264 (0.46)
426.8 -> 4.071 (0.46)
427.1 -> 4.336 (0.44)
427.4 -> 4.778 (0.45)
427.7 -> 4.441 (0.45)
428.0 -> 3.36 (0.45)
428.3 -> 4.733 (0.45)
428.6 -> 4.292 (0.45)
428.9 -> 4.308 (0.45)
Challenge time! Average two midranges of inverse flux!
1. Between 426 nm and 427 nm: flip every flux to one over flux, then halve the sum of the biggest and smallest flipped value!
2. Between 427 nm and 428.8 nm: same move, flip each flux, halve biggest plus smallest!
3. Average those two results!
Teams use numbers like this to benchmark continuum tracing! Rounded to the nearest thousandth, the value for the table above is 0.242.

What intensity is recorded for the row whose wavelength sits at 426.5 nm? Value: 4.264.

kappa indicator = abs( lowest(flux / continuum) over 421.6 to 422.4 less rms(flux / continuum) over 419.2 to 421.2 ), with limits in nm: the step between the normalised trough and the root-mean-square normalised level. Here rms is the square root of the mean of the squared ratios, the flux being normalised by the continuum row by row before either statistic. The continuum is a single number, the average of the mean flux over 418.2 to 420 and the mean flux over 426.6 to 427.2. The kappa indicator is 0.010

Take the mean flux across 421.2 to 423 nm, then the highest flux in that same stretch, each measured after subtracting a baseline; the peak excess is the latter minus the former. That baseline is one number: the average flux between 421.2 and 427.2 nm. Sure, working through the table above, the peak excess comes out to 0.4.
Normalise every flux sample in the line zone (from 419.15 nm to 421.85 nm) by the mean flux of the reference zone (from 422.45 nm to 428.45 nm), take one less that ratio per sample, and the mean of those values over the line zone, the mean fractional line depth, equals -0.04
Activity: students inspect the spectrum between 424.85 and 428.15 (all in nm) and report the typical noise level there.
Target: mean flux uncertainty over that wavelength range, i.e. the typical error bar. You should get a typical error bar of 0.455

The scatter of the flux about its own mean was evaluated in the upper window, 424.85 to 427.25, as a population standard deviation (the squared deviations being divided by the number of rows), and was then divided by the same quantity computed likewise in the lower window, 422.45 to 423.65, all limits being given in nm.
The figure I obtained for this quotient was 0.42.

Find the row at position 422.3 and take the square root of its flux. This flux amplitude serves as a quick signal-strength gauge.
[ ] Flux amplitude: 2.14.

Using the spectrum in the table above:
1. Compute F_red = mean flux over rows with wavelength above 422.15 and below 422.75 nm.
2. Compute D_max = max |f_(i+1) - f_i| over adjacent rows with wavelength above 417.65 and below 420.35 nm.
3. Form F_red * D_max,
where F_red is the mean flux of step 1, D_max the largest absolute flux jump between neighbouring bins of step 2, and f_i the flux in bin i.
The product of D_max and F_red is 5.2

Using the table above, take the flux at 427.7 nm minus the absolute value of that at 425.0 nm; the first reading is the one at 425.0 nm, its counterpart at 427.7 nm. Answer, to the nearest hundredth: -0.01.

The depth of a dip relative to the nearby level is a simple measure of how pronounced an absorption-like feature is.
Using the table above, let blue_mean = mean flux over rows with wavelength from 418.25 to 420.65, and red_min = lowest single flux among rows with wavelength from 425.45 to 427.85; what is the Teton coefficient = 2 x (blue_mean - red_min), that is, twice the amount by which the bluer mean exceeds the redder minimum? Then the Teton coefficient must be 1.21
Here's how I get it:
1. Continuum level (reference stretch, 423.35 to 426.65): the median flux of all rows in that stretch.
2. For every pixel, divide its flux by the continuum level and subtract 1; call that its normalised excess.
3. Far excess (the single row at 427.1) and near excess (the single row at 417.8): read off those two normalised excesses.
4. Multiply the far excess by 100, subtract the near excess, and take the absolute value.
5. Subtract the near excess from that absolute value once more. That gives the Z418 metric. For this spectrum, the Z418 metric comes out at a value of 1.6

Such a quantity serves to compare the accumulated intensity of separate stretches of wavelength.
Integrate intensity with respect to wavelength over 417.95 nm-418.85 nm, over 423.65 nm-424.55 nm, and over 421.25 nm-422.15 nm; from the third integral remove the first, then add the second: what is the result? 3.49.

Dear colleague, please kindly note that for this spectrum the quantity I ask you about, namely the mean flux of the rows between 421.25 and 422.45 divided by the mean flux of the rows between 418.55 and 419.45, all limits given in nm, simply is 0.96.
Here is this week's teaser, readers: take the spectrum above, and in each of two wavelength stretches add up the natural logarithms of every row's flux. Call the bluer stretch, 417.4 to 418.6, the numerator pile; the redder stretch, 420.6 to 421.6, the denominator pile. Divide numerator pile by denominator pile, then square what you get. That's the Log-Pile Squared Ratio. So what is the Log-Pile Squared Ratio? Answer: 1.9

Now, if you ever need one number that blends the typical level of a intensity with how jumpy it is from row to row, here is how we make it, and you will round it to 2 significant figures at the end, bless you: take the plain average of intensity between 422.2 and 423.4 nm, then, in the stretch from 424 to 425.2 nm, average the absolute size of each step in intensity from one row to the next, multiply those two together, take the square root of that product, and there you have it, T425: 1.5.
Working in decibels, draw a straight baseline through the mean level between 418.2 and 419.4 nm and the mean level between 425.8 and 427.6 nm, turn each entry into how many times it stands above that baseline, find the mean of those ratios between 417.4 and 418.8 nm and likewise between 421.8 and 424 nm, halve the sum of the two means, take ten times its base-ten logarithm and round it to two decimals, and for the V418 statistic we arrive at -0.14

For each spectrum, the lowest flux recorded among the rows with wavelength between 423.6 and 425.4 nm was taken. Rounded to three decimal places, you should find 3.947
